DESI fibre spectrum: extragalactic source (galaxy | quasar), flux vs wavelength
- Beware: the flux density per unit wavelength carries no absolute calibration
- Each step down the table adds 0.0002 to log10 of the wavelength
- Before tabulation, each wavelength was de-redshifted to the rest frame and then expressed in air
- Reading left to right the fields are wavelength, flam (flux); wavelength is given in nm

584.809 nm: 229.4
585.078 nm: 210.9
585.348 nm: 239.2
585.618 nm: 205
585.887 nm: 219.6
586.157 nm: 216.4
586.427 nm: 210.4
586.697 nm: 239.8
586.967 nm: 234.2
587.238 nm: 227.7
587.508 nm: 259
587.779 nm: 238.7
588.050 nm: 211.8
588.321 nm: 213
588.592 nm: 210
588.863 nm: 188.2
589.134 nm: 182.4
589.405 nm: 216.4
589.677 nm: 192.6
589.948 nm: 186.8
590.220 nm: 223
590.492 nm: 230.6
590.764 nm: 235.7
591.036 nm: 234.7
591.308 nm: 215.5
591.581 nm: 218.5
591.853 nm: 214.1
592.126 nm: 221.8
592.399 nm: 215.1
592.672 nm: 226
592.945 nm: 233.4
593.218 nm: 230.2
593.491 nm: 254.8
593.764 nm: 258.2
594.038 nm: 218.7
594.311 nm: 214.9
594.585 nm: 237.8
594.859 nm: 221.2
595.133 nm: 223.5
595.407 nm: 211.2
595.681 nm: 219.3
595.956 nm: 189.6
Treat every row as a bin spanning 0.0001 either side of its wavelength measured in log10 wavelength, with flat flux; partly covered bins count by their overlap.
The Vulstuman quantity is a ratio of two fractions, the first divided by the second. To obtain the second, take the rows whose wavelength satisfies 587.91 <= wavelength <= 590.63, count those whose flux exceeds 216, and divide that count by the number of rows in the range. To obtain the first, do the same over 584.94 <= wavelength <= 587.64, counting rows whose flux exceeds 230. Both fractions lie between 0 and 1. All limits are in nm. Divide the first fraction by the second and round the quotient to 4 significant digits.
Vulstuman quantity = 1.333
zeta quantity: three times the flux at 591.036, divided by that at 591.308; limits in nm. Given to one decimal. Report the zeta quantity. 3.3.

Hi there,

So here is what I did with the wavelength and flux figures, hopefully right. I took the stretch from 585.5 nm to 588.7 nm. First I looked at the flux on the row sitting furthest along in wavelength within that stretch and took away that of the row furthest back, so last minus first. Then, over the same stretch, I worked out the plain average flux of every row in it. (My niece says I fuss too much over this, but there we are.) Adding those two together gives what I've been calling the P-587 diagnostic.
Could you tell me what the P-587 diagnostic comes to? 229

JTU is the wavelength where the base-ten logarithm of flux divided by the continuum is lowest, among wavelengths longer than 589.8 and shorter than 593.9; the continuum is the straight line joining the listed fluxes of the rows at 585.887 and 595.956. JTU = 589.948 nm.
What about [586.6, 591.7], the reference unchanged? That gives 589.134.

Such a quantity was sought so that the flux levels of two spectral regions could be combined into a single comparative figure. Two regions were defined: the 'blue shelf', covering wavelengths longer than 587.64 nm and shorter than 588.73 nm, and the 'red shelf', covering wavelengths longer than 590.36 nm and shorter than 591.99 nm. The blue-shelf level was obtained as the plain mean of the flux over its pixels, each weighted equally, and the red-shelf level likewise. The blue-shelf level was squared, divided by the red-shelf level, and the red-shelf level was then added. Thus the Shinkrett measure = 437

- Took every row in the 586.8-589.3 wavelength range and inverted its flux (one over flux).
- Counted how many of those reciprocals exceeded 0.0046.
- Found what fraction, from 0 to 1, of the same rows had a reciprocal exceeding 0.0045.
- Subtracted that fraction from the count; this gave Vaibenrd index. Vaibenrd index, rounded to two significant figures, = 4.4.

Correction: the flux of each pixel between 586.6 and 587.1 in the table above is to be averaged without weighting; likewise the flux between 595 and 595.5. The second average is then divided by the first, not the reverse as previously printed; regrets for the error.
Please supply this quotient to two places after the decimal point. 0.92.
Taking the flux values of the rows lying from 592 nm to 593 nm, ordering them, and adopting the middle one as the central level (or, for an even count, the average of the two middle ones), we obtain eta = 224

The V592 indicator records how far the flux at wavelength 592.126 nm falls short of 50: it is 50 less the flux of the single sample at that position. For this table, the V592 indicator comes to -172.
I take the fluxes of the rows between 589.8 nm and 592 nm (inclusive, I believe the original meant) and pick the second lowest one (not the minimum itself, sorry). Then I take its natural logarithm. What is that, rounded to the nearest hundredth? 5.37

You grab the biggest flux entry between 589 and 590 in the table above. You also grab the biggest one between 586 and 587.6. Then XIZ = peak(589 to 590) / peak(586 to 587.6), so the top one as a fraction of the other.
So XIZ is 0.84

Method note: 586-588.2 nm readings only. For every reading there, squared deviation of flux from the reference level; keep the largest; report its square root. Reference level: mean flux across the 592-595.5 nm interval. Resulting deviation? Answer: 31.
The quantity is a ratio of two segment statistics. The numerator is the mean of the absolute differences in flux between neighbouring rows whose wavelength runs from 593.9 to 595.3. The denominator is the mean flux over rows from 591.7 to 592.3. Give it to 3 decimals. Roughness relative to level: 0.052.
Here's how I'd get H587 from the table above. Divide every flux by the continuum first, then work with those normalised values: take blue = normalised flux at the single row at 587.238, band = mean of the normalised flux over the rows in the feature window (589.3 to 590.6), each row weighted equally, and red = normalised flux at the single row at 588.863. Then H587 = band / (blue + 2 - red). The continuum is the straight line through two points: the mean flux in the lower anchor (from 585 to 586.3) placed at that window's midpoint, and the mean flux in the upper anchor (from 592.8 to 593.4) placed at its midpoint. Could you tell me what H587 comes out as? 0.42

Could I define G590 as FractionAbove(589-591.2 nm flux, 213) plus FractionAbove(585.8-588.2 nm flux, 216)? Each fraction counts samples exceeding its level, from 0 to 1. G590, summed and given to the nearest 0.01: 1.40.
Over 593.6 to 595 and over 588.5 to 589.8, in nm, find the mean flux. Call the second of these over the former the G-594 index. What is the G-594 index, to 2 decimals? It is 0.86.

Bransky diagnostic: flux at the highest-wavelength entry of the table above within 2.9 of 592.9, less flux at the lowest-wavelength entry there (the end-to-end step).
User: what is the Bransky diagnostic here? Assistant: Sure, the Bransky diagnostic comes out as -4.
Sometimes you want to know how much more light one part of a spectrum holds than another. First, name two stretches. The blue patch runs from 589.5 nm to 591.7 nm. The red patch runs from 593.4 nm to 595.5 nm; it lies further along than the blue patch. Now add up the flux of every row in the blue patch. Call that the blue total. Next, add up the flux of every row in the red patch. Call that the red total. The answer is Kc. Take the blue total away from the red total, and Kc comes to 103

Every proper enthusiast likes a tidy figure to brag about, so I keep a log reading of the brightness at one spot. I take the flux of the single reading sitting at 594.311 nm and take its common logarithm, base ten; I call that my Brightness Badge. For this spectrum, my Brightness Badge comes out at 2.332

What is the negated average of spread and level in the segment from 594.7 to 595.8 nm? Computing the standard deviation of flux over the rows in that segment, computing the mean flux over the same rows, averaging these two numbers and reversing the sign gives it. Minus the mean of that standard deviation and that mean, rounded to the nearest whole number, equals -112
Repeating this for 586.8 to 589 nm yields -122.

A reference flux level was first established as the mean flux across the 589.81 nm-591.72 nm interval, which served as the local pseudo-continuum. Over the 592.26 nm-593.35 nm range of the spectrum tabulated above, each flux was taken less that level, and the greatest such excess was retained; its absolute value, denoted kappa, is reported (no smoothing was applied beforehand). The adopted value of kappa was 13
